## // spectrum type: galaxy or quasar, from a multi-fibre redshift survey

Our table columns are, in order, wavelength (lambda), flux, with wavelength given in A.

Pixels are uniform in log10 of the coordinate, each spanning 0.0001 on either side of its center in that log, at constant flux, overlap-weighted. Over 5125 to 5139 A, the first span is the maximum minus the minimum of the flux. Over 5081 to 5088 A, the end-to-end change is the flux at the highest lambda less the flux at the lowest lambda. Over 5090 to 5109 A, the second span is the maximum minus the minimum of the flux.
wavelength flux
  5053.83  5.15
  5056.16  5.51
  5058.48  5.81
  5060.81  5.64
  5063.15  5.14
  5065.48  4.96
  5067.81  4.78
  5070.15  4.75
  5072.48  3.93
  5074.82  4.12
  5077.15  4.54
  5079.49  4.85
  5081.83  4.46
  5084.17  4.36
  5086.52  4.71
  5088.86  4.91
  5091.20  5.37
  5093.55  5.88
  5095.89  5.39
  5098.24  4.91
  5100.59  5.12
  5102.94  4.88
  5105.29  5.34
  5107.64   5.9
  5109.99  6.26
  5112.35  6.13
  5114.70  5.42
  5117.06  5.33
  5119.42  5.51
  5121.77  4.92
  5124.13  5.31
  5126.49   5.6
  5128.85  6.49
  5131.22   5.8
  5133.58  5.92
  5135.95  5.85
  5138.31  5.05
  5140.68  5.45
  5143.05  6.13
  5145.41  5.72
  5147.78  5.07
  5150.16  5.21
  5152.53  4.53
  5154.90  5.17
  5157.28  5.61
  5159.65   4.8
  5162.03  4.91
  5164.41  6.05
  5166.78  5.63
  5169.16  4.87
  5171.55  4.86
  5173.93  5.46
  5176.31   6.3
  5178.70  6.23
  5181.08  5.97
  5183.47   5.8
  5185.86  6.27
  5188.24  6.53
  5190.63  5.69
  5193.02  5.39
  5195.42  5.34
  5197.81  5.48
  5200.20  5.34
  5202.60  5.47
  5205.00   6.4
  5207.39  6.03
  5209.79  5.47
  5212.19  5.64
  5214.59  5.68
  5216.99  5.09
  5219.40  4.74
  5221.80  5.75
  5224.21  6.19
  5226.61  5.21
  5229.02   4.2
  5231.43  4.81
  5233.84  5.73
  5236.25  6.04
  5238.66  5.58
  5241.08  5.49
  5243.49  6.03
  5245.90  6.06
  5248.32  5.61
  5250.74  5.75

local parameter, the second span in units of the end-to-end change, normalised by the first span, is 3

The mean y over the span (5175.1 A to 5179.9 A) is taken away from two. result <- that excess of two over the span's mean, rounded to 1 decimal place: -4.3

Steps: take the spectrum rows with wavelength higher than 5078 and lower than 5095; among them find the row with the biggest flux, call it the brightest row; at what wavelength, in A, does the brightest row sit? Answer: 5093.55 A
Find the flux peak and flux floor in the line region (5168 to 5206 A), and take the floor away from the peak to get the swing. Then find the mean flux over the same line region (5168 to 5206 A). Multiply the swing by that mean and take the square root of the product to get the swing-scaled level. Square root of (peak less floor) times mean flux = 3.1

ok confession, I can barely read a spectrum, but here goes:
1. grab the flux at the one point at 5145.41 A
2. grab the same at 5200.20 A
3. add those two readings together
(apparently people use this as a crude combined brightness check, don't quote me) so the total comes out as 11.1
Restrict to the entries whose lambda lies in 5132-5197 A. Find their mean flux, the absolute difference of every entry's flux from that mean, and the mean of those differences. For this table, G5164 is 0.45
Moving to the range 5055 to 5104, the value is 0.40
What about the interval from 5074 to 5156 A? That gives 0.46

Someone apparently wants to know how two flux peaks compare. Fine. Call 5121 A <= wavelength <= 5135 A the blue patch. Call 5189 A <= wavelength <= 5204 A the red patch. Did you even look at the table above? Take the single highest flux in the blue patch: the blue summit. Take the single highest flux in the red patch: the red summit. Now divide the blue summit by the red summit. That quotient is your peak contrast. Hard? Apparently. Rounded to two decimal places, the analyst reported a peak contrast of 1.14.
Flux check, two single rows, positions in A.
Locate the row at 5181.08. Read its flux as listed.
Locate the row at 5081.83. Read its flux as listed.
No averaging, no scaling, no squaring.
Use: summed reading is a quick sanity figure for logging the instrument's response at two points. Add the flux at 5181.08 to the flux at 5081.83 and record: 10.43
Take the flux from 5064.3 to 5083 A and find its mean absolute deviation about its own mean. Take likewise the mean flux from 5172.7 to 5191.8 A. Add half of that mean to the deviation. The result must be 3.3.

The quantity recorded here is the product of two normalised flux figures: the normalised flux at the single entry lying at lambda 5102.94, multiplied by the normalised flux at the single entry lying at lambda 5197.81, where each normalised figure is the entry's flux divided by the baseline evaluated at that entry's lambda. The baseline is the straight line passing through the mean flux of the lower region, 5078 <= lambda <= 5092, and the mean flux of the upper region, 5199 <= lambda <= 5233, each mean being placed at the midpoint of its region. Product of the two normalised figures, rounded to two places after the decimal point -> 1.03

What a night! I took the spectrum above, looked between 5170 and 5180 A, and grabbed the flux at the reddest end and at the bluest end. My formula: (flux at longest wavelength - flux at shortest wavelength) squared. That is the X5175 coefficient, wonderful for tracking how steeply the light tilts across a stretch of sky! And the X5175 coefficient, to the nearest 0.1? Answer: 1.9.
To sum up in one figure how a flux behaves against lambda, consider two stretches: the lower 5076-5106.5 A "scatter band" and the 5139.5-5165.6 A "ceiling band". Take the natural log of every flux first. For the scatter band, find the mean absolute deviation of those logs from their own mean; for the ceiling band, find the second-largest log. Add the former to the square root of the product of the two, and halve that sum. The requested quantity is 0.207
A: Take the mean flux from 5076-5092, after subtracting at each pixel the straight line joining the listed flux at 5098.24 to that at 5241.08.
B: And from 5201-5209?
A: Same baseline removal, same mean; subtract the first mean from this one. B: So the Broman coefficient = 0.7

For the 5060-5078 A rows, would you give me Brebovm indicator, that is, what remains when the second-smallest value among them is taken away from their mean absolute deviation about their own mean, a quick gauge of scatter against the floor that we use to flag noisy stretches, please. -3.7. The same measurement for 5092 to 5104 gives -4.6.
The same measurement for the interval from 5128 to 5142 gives -5.1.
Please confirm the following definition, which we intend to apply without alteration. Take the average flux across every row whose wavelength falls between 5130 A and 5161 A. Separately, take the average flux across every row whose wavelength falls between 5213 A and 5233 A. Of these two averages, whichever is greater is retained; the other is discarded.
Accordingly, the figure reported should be 5.41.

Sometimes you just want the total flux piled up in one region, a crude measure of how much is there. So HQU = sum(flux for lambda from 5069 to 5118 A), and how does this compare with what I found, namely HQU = 107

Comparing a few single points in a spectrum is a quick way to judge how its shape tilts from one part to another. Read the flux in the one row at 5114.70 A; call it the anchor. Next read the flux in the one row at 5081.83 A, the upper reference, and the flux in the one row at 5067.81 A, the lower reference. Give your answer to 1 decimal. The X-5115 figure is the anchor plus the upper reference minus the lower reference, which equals 5.1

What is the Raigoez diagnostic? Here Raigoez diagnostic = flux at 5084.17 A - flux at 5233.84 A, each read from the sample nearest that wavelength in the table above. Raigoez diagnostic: -1.4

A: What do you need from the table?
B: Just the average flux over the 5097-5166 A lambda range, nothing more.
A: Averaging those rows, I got 5.46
